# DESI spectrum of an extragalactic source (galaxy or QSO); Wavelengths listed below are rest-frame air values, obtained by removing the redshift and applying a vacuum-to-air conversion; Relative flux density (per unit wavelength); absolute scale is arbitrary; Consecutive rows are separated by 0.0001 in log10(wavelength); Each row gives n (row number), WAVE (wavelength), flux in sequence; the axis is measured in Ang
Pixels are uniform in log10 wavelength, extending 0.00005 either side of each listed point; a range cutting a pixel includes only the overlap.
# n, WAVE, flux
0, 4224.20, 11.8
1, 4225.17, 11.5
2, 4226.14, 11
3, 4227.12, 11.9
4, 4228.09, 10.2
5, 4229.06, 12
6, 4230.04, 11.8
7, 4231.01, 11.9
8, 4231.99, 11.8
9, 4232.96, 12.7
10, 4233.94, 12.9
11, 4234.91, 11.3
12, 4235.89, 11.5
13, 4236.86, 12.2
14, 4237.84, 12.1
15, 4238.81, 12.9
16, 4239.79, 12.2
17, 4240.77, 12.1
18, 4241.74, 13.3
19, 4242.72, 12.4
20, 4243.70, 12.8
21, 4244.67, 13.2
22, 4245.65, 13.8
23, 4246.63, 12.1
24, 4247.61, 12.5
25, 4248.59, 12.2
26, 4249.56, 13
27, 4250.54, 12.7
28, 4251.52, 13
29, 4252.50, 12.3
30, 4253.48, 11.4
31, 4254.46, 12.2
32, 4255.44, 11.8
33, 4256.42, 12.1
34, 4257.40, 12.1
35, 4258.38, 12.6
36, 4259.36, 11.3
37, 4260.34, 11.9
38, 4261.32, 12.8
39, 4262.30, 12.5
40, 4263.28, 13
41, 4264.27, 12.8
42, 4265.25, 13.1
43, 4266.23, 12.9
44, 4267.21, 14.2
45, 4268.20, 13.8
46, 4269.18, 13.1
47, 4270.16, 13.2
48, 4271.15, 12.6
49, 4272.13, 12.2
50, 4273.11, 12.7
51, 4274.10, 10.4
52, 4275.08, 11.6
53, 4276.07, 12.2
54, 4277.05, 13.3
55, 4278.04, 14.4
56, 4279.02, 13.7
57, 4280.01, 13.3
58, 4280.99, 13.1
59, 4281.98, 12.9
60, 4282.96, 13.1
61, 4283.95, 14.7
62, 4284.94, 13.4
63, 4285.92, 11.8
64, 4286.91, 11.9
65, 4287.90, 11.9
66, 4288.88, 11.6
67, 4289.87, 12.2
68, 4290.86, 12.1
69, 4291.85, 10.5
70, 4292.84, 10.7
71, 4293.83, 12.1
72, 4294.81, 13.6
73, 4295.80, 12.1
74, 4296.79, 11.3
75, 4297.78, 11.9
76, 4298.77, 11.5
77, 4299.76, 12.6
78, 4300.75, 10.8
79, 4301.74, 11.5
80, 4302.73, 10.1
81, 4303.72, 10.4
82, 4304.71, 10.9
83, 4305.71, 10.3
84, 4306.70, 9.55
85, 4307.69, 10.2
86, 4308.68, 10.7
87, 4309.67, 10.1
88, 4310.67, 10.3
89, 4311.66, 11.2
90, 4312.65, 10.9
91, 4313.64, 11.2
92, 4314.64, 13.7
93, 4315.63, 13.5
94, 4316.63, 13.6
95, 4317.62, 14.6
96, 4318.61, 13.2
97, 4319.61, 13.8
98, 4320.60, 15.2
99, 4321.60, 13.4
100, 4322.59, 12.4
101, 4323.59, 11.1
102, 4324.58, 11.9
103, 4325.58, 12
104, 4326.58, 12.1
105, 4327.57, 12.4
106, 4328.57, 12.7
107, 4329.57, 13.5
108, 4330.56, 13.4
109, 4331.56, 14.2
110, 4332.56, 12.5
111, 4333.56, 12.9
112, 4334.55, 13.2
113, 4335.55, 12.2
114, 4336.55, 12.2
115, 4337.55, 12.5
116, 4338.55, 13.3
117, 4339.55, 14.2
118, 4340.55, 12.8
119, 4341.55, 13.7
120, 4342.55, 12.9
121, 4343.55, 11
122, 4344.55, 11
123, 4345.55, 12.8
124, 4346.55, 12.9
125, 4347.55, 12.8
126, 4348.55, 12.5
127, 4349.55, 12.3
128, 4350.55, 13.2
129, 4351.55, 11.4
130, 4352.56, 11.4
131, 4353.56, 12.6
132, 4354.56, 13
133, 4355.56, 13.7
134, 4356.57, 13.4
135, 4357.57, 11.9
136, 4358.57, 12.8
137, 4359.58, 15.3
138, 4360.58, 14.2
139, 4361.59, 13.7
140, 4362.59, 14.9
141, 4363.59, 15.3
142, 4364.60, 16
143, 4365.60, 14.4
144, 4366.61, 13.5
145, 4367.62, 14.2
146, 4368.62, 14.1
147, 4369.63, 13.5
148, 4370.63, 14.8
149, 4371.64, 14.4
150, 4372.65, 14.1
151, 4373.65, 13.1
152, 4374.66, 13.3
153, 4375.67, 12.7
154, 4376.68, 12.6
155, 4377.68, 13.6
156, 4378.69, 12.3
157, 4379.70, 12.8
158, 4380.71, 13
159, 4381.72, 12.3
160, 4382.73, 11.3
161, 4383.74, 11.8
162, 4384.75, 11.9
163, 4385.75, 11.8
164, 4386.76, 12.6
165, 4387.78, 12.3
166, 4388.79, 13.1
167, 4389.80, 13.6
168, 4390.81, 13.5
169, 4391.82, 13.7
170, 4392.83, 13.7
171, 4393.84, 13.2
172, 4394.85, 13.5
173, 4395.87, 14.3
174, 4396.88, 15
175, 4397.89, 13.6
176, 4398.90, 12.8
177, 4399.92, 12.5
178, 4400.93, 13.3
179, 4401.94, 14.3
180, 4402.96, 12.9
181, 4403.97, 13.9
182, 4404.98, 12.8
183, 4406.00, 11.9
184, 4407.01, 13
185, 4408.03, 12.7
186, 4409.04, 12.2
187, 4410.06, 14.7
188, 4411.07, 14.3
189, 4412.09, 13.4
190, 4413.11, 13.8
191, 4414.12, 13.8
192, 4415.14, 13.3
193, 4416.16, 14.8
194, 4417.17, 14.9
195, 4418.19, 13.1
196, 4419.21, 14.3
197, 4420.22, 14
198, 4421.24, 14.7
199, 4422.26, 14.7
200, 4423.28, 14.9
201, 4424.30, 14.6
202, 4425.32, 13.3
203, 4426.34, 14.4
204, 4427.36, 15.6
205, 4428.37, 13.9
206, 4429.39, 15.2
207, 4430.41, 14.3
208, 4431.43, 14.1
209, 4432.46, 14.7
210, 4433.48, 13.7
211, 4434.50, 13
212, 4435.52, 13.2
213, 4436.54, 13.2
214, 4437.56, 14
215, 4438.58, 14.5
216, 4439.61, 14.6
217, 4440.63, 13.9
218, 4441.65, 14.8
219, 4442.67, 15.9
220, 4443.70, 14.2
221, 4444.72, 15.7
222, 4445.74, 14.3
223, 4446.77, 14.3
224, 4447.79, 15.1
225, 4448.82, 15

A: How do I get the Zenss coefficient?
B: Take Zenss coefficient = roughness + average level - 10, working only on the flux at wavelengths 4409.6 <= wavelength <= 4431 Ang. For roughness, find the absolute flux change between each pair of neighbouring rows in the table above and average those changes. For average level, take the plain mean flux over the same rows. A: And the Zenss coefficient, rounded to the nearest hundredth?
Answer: 5.08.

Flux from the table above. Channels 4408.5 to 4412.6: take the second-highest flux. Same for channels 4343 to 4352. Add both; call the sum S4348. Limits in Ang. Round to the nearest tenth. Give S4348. 27.2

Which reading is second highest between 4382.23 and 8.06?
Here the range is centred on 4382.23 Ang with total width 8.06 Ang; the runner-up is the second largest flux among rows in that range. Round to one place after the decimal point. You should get 12.8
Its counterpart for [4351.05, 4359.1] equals 13.4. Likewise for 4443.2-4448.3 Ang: 15.1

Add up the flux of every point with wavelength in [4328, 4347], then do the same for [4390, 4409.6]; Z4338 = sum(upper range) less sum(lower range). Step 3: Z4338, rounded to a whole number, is 9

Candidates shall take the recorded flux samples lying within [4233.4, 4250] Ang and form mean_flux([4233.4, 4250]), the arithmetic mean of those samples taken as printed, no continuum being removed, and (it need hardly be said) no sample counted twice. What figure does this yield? 12.5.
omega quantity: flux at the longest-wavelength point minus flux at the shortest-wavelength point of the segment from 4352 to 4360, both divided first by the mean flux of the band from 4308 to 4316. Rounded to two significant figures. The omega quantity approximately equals 0.34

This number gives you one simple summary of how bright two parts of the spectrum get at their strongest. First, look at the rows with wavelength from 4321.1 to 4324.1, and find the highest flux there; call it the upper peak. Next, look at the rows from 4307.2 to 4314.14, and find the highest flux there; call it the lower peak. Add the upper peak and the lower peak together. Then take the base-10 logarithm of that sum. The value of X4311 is 1.39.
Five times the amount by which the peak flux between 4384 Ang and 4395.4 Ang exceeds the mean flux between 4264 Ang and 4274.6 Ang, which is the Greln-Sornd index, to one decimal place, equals 4.4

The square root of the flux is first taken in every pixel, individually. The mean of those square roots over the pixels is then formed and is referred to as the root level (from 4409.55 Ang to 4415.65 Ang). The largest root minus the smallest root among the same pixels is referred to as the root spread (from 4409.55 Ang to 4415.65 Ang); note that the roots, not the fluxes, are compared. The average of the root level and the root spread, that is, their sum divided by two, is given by 1.96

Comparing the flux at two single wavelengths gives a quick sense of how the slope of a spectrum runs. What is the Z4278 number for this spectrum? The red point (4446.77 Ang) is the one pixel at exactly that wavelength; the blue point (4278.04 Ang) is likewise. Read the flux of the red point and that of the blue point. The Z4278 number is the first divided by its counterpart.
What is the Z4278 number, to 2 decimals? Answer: 0.99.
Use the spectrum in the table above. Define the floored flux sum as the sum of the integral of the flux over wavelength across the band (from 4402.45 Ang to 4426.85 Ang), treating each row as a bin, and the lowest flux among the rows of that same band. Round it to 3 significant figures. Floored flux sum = 348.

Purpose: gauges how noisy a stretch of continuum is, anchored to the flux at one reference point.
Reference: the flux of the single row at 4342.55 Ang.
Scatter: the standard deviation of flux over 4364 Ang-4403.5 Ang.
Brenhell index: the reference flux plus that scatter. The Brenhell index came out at 13.9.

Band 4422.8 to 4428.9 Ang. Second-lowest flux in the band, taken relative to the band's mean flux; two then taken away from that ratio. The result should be -1.04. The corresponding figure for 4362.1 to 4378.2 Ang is -1.09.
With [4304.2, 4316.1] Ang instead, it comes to -1.09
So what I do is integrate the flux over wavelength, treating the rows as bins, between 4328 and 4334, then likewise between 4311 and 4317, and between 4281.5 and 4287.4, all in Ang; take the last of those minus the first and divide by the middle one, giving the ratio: -0.03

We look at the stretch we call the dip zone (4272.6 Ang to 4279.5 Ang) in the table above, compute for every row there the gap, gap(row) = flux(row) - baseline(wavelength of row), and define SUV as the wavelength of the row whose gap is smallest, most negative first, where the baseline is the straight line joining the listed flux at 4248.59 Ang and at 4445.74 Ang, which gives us 4274.10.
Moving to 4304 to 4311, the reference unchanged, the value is 4306.70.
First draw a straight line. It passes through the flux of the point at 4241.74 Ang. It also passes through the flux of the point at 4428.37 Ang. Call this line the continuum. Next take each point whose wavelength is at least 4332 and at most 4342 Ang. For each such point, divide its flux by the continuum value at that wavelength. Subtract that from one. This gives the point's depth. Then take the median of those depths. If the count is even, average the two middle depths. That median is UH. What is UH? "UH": 0.06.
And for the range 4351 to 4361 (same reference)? 0.06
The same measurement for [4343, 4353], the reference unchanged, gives 0.09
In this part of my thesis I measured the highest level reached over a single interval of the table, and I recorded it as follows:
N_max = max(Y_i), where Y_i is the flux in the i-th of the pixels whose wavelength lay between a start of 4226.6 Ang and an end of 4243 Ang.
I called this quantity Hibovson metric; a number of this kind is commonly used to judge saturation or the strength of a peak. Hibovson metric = 13.3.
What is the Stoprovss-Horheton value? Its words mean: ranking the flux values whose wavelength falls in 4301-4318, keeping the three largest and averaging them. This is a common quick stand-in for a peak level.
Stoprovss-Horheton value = 14.0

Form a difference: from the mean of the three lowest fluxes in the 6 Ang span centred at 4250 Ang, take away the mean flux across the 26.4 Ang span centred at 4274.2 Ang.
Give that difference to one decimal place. -0.6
